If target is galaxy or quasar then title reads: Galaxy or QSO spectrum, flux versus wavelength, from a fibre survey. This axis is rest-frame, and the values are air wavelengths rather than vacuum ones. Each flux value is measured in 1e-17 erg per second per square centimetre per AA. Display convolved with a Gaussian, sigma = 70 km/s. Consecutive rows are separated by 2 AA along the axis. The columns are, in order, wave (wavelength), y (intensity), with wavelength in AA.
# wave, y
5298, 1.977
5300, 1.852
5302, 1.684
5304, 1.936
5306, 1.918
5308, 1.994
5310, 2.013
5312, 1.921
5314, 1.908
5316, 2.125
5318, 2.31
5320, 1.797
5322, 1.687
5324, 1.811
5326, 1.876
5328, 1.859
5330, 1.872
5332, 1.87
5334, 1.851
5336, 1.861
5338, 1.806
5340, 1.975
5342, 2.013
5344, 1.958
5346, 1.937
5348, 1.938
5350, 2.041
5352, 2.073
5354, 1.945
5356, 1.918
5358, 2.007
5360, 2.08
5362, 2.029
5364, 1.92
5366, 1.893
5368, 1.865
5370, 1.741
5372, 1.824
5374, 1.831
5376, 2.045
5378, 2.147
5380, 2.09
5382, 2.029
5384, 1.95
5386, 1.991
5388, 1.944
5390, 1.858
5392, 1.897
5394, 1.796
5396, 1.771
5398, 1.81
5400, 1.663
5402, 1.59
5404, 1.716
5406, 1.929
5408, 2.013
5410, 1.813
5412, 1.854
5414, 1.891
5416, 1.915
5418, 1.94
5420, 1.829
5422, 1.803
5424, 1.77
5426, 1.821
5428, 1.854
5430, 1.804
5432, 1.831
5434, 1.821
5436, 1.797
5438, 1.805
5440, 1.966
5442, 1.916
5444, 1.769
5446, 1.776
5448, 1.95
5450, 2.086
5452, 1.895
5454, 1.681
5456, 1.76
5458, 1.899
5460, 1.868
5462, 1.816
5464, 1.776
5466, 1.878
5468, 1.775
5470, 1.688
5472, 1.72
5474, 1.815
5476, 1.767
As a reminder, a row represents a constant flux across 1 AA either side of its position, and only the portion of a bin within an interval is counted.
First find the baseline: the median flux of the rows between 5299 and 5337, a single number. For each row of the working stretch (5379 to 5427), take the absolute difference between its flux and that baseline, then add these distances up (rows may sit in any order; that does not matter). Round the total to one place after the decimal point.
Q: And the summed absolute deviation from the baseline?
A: 2.2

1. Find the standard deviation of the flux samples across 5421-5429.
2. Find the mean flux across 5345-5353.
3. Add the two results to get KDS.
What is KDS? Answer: 2.03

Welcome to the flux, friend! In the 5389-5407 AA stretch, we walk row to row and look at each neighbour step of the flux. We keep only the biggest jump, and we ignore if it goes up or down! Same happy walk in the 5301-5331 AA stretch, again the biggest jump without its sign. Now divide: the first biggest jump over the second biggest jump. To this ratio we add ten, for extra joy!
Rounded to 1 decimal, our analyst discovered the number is 10.4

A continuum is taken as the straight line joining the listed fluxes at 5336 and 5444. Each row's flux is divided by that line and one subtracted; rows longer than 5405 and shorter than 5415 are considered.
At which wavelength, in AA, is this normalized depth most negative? 5410 AA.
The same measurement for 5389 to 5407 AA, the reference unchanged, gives 5402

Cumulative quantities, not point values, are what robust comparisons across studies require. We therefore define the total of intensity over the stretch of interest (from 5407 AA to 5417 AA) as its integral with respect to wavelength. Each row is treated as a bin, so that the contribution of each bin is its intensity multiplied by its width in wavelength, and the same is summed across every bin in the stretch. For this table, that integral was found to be 19.0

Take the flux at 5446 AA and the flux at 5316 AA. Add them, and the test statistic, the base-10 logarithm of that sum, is 0.591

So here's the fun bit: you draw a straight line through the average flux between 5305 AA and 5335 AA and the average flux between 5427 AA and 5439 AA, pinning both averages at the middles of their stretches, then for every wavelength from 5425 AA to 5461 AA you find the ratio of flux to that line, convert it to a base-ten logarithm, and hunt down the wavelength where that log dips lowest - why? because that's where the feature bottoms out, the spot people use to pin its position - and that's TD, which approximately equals 5454 AA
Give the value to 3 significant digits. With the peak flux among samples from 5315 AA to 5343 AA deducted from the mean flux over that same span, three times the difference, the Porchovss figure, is -1.21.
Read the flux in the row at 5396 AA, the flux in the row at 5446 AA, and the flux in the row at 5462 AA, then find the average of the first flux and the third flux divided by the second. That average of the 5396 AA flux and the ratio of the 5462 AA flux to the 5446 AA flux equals 1.40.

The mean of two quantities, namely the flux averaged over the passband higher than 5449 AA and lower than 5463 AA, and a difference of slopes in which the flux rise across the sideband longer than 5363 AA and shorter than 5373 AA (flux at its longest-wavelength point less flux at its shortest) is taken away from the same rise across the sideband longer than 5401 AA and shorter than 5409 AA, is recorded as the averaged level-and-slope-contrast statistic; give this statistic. 1.19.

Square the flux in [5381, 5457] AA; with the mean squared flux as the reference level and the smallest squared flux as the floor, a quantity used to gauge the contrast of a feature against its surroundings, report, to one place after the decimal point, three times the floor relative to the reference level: 2.2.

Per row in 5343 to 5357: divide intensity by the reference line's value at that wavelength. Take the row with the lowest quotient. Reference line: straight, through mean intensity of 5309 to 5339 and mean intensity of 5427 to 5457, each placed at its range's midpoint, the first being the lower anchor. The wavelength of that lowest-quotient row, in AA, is 5356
